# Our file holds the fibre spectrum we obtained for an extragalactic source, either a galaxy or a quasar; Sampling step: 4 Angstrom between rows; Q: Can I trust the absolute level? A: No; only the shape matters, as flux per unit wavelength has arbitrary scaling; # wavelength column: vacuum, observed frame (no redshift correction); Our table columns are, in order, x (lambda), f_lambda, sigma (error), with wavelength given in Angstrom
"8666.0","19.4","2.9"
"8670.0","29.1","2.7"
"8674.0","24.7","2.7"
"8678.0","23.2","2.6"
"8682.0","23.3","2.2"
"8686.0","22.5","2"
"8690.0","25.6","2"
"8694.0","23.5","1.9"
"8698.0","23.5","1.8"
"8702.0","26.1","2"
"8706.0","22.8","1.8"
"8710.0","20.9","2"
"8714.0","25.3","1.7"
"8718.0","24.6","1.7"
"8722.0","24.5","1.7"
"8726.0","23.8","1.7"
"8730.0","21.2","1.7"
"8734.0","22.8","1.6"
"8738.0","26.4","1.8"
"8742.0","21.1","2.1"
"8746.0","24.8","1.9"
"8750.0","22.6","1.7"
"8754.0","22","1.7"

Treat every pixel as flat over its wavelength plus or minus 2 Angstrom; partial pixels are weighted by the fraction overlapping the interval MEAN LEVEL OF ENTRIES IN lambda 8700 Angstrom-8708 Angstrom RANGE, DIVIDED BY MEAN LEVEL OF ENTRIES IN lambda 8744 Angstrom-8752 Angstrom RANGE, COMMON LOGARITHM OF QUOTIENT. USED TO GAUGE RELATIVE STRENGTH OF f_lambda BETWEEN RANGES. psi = 0.014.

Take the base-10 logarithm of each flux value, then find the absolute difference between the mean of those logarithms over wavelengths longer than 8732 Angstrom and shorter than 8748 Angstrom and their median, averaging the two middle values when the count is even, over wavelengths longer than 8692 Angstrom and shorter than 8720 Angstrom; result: 0.004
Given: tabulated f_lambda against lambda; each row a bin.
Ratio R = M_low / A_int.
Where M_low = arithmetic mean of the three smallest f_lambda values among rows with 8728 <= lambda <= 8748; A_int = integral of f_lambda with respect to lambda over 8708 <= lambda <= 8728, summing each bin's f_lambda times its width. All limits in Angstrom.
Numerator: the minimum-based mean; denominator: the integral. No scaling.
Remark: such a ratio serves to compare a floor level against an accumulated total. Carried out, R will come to 0.0455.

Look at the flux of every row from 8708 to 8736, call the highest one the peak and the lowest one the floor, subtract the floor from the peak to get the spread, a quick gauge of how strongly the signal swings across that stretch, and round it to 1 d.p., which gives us 4.4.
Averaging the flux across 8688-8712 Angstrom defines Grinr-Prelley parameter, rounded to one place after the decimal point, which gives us 23.7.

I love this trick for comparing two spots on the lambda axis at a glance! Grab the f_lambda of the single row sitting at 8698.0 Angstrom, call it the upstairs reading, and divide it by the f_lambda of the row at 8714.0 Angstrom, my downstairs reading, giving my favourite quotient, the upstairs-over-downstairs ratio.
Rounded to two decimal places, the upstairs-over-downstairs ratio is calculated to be 0.93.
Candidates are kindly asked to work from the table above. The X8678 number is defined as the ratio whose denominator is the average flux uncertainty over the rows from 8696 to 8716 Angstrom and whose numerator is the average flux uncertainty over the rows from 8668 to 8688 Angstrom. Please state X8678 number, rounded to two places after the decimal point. 1.31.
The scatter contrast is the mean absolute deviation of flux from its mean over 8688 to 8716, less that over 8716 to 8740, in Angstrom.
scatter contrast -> 0.18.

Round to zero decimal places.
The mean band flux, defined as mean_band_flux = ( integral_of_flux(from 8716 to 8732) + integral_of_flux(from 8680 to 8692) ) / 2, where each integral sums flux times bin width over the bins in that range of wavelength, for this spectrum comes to 331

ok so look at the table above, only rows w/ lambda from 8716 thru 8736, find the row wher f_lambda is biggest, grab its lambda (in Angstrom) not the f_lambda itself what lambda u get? 8718.0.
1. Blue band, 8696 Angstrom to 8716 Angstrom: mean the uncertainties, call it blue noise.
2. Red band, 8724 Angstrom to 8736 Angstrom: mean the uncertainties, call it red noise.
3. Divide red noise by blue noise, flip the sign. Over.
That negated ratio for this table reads -0.90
